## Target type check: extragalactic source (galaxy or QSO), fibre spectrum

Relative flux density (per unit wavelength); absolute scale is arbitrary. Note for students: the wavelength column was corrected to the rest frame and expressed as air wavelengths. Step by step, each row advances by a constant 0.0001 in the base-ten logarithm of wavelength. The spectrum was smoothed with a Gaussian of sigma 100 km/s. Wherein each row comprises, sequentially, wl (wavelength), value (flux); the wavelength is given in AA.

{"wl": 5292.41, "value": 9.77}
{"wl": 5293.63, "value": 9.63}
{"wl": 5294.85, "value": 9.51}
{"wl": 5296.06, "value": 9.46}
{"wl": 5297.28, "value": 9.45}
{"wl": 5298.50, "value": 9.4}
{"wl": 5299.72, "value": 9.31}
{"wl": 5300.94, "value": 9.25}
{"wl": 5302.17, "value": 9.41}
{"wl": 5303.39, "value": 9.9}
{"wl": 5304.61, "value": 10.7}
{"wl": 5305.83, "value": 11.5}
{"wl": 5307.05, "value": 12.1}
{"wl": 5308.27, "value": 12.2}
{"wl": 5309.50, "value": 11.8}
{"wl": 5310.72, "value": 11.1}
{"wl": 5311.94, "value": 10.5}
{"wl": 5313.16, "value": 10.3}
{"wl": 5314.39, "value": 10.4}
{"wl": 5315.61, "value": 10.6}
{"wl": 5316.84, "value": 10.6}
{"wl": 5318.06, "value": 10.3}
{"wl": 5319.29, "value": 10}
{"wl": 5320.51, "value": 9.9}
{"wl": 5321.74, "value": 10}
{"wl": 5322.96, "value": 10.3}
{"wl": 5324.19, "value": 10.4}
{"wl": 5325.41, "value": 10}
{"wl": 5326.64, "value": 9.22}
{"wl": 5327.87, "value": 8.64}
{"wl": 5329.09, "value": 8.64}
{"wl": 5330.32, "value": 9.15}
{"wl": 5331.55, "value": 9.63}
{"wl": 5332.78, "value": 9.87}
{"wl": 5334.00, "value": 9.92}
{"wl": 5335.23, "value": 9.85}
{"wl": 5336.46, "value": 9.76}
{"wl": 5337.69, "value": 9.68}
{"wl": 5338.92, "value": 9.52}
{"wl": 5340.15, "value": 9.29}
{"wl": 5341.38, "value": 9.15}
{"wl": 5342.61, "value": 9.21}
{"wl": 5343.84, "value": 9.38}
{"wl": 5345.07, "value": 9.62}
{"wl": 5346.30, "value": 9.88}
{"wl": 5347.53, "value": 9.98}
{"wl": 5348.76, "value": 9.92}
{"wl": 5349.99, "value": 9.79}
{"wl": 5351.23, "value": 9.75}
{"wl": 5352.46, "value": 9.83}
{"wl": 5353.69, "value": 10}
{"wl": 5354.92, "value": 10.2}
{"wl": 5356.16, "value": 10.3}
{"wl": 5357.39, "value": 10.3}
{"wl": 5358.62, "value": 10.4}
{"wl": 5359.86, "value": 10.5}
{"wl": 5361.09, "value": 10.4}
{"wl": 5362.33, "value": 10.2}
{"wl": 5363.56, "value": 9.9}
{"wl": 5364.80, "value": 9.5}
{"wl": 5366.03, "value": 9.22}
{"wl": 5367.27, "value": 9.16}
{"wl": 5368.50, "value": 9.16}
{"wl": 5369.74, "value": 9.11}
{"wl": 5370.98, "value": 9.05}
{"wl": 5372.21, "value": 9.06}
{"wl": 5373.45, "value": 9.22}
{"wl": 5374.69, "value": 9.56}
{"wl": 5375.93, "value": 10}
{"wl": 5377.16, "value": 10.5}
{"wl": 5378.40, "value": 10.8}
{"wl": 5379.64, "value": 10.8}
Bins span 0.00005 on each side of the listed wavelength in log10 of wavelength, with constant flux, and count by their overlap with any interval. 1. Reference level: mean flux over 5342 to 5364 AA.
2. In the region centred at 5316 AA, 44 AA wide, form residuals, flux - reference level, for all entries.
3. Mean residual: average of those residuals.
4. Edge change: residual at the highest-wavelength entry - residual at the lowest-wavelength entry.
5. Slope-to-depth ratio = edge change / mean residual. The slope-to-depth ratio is 1.7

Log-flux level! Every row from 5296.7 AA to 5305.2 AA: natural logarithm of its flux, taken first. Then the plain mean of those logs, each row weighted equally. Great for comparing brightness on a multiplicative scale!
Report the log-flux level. 2.26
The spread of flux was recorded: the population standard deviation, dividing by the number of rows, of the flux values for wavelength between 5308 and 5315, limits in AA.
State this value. 0.73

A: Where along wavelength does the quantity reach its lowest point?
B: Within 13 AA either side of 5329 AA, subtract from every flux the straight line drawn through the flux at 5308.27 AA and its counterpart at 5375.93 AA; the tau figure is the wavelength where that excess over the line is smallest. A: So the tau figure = 5327.87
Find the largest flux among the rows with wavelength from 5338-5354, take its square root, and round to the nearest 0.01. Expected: 3.16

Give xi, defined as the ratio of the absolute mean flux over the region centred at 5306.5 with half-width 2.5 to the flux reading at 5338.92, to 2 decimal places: 1.22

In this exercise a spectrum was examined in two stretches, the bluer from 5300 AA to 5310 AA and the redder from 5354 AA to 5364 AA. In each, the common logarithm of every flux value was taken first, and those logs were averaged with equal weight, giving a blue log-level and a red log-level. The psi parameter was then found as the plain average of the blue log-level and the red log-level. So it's 1.02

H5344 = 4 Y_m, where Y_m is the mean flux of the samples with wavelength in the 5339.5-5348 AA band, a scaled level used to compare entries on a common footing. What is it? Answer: 38.0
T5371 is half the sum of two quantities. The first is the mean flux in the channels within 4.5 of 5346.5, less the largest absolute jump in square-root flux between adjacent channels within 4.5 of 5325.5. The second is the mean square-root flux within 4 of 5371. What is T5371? 6.29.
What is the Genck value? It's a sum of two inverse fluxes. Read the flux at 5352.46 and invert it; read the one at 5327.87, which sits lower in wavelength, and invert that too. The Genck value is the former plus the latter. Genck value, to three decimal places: 0.217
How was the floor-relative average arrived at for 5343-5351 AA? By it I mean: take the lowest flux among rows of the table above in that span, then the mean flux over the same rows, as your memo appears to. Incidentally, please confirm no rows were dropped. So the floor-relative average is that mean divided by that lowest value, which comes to 1.04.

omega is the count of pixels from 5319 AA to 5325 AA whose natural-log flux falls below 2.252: 0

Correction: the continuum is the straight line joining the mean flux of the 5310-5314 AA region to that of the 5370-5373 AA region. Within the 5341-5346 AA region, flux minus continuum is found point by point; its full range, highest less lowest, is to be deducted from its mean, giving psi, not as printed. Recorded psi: -1.0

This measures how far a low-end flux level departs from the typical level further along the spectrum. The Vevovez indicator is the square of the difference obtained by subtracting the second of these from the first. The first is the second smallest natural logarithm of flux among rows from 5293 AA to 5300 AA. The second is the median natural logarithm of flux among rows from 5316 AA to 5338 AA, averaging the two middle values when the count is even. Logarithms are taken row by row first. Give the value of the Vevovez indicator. 0.0025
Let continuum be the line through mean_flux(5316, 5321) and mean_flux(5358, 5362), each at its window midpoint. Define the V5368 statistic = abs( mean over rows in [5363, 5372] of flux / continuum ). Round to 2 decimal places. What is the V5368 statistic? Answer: 0.89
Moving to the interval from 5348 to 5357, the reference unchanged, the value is 0.96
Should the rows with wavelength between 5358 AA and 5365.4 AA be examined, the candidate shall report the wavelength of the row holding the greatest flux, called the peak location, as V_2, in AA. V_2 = 5359.86 AA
